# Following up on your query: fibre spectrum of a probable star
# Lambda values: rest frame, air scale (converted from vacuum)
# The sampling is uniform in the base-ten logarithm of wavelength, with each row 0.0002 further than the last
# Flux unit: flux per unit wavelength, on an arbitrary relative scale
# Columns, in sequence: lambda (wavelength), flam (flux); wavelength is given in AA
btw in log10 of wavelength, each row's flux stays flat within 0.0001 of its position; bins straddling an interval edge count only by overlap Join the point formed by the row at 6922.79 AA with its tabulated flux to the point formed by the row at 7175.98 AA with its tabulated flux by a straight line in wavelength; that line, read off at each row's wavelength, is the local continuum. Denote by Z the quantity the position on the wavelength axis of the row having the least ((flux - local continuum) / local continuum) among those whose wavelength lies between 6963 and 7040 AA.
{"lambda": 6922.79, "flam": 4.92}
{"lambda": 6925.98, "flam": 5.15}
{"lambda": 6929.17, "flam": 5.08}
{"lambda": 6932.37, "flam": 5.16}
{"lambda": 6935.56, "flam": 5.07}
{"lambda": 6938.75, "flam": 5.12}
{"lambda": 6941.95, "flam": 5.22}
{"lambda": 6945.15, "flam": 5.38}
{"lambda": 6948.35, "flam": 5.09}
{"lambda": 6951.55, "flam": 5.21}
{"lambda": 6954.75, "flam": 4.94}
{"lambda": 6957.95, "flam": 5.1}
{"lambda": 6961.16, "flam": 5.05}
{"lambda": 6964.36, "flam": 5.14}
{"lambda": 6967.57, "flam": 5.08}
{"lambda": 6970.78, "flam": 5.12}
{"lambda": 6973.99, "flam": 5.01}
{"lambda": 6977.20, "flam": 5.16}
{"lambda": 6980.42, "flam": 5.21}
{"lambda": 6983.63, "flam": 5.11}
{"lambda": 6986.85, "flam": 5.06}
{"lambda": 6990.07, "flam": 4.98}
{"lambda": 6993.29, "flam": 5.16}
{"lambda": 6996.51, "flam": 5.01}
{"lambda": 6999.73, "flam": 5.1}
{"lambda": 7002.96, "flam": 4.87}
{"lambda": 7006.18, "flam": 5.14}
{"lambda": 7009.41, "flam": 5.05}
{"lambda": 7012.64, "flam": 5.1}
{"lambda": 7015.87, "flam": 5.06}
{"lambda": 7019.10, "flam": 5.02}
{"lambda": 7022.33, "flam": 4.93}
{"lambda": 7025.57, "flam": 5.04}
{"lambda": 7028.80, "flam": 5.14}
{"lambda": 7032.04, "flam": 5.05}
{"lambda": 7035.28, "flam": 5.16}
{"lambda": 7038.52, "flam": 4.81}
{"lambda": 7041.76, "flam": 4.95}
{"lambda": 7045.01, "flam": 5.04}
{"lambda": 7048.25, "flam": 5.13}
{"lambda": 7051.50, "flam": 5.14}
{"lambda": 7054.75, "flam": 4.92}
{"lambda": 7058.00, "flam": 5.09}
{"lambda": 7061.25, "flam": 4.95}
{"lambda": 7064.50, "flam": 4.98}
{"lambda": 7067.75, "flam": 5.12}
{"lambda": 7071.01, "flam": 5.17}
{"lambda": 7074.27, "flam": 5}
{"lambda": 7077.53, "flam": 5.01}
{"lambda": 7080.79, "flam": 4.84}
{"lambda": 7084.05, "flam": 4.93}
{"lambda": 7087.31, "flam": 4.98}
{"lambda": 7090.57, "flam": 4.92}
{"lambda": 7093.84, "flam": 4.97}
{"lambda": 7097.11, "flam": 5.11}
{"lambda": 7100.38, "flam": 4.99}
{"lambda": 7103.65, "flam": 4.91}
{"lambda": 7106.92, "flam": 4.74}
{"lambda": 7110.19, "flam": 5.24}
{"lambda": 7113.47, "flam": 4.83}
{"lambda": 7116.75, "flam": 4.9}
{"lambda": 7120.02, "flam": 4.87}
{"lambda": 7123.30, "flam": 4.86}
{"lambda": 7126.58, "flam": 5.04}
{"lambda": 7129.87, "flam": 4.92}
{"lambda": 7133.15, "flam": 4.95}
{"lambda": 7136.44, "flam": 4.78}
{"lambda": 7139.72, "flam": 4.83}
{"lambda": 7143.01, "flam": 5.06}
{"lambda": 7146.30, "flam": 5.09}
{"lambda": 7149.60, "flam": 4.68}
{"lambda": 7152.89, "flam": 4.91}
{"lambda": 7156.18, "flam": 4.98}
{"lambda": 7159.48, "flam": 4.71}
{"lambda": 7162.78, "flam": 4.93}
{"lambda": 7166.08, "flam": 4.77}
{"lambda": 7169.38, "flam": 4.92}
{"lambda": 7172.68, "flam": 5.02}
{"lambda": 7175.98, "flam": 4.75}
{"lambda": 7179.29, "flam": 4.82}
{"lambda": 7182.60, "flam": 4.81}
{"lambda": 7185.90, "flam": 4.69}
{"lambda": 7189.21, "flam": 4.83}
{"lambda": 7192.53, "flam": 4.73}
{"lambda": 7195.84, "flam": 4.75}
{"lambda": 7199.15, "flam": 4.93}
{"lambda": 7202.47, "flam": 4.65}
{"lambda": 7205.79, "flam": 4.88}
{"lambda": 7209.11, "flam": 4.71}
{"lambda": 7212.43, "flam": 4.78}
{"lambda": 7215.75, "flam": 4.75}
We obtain 7038.52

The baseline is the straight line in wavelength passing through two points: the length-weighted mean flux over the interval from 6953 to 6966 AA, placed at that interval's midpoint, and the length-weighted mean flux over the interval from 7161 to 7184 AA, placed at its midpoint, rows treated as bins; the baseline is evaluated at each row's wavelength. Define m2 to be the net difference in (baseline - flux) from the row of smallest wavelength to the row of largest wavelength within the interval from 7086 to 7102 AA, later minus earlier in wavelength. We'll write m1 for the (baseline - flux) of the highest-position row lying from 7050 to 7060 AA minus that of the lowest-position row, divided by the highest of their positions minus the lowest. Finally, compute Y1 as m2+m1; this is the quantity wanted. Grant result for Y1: -0.02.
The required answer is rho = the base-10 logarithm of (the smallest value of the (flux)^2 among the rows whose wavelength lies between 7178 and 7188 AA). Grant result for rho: 1.34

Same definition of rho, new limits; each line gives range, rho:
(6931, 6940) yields 1.41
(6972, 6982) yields 1.40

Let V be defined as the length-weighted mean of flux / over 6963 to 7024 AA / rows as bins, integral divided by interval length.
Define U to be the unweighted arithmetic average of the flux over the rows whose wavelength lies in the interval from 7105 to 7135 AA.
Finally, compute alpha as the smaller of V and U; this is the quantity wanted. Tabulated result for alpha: 4.93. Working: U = 4.93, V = 5.068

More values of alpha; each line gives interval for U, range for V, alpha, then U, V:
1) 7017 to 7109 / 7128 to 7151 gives 4.90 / 5.00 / 4.903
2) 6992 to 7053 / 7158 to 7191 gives 4.82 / 5.05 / 4.825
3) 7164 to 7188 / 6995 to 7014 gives 4.83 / 4.83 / 5.044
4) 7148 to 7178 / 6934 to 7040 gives 4.85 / 4.85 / 5.082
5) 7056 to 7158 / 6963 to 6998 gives 4.96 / 4.96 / 5.094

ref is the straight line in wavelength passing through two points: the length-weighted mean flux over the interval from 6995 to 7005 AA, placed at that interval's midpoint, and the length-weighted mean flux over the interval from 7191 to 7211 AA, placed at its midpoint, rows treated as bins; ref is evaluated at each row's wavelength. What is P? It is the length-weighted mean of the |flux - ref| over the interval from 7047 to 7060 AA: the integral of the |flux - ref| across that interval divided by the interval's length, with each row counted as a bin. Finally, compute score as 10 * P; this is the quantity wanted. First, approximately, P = 0.13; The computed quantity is 1.34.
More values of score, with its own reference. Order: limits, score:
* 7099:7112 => 1.57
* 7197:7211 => 1.06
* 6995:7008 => 0.95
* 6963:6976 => 0.64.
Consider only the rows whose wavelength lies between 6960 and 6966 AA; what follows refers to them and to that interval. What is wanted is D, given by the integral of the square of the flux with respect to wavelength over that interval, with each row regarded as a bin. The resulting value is 156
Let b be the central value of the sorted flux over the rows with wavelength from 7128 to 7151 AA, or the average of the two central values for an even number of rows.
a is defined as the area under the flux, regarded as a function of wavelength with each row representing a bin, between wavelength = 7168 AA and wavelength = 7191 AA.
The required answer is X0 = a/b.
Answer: 22.6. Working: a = 111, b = 4.92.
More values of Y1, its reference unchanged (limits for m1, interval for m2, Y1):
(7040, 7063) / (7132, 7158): -0.05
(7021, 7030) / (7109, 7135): 0.23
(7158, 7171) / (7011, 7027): 0.03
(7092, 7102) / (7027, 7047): 0.08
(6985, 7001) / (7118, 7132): -0.06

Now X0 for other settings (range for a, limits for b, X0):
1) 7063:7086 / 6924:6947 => 22.4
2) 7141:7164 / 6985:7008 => 22.3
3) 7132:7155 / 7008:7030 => 22.3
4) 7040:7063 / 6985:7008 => 22.9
